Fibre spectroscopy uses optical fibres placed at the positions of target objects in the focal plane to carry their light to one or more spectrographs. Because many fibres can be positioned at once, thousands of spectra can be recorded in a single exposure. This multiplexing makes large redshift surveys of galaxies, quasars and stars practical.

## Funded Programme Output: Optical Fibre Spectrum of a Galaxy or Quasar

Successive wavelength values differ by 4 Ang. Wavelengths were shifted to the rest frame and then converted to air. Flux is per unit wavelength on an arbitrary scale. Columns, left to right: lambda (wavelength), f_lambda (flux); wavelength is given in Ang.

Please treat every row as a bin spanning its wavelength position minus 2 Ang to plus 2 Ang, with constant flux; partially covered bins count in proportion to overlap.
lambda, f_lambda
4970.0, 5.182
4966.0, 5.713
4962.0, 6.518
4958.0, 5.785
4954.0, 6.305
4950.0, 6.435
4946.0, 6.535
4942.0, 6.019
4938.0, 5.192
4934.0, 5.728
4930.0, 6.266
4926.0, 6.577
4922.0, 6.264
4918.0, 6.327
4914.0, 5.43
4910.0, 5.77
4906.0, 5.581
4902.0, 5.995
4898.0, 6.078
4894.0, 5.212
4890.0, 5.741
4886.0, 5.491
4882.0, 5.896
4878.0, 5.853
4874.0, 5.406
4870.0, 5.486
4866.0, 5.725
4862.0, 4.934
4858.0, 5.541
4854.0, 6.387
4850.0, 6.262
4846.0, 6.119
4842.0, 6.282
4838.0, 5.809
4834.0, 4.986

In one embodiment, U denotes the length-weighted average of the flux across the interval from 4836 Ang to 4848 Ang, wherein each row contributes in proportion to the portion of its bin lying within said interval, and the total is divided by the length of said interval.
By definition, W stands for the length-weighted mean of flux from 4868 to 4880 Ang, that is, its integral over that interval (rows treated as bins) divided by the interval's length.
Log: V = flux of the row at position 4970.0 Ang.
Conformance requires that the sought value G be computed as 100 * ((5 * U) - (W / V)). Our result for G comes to 2927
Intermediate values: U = 6.07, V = 5.182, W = 5.58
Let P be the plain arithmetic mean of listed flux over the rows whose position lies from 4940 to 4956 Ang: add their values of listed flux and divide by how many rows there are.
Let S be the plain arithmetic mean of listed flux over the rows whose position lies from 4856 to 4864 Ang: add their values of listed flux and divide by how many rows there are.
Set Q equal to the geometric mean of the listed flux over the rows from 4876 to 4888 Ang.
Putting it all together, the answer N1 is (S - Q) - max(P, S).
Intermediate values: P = 6.3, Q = 5.74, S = 5.2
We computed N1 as -6.83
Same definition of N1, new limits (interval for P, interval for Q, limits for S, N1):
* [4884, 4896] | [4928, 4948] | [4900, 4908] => -5.93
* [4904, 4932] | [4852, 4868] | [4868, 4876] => -6.21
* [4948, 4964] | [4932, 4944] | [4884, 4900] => -6.27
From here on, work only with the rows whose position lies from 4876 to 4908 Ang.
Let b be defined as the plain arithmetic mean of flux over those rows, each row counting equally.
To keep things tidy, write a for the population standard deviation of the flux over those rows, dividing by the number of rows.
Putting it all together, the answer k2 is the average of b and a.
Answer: 3.00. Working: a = 0.27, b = 5.73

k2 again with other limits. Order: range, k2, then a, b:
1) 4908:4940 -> 3.20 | 0.46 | 5.94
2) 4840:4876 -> 3.13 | 0.47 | 5.79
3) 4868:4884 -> 2.94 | 0.22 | 5.66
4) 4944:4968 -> 3.28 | 0.34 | 6.22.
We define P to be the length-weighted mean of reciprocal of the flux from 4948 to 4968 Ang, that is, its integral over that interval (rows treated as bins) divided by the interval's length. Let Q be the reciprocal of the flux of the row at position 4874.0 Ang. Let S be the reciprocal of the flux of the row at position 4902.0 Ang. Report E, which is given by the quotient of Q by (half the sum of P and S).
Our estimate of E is 1.12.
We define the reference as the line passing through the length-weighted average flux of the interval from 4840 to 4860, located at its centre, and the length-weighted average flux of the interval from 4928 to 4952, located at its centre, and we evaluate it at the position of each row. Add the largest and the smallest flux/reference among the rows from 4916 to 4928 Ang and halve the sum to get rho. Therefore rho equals 1.06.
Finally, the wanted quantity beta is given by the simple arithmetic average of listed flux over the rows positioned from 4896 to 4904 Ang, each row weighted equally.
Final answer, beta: 6.04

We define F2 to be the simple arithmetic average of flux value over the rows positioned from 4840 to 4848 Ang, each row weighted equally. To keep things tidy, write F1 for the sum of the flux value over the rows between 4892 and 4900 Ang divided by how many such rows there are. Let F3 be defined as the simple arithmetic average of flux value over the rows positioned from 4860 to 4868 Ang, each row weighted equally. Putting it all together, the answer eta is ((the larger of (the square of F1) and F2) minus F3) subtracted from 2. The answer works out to -24.5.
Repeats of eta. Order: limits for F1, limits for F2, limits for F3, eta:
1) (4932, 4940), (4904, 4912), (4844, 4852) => -21.6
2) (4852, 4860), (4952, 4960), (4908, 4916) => -28.0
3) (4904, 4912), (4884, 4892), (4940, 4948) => -23.9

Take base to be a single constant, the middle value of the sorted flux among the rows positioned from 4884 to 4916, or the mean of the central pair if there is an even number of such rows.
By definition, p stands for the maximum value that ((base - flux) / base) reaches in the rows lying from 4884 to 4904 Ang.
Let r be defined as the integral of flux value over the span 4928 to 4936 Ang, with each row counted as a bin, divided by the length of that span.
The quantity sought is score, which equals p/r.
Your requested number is 0.013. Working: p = 0.079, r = 6.00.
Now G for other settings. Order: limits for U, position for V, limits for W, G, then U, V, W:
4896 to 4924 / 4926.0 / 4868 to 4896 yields 2875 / 5.92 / 6.577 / 5.58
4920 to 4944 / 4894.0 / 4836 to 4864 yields 2891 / 6.01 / 5.212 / 5.90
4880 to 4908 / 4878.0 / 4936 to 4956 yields 2753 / 5.71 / 5.853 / 6.10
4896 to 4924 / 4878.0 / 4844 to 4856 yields 2853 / 5.92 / 5.853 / 6.26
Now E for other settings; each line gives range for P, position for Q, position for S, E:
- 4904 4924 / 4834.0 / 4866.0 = 1.16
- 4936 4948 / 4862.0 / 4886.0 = 1.15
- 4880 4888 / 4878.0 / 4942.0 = 1.00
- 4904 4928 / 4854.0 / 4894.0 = 0.87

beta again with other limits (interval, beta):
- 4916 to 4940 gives 6.06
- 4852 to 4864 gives 5.62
